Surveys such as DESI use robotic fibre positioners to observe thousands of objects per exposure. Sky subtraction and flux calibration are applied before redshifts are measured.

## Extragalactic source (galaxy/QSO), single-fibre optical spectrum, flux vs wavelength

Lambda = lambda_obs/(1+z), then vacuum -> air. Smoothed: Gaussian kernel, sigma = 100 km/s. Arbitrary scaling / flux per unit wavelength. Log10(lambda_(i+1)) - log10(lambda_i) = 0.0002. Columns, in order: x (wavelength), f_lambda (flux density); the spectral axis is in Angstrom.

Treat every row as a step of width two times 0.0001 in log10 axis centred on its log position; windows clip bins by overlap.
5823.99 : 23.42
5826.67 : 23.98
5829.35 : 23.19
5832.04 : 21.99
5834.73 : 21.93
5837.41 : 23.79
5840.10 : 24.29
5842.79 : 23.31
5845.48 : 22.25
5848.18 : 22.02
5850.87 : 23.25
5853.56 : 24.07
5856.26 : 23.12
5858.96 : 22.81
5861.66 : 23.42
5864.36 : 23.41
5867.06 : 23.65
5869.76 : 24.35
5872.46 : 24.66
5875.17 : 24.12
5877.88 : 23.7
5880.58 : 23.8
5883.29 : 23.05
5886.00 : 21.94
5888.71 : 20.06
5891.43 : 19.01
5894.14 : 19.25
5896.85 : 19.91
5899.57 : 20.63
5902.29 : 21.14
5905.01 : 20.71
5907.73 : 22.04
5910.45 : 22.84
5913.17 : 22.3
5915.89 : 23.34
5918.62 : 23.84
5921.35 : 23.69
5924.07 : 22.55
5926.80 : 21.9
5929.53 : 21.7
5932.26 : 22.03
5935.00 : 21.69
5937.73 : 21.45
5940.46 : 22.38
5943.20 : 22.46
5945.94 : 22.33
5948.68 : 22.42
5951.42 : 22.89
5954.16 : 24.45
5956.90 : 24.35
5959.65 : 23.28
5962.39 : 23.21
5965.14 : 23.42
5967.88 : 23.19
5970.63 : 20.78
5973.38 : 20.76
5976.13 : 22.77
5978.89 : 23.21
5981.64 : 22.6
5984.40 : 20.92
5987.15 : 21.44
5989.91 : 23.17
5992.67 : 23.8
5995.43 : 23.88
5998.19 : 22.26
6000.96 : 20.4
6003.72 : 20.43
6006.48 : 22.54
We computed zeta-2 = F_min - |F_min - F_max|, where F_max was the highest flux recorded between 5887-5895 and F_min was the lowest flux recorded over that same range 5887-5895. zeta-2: 18.0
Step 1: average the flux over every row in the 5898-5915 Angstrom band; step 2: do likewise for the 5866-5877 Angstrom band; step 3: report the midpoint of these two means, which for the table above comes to 22.9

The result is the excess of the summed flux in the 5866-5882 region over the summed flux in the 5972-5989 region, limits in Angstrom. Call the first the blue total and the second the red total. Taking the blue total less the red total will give 13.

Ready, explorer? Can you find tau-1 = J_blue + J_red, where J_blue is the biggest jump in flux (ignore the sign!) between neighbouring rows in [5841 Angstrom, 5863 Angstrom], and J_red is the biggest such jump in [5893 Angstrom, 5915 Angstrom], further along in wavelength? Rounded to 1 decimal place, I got 2.6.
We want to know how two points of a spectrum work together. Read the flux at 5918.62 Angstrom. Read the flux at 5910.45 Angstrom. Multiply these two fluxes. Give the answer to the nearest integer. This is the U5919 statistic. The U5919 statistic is 545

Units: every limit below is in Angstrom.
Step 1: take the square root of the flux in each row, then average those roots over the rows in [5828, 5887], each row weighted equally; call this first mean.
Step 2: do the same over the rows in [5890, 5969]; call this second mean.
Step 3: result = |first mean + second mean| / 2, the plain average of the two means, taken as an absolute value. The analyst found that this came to 4.77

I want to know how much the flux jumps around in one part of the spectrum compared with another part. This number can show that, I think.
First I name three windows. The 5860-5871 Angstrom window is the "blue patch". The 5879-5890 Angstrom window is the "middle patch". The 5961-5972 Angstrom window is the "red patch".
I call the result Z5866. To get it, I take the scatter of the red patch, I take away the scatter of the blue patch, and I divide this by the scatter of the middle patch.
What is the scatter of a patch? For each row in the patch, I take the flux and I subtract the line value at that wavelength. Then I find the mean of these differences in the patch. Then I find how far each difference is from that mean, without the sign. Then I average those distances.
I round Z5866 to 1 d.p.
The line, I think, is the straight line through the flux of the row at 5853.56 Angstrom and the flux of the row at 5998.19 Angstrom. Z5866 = 0.5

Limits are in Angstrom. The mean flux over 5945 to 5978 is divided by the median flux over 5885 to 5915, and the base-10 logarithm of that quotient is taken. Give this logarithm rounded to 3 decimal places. 0.042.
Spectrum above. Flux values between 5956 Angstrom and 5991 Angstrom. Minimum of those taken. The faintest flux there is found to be 20.76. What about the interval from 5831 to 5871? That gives 21.93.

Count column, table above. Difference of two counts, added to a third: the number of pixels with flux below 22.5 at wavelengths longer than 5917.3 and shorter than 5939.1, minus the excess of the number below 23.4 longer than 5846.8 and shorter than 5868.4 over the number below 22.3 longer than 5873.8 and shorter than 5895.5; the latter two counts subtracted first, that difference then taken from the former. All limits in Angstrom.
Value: 5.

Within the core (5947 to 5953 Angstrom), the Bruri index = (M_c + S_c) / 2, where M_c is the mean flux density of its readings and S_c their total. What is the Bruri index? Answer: 34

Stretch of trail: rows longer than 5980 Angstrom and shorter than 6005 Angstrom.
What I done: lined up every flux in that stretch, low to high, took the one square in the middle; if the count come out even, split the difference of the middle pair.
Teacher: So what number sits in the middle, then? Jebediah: 22.3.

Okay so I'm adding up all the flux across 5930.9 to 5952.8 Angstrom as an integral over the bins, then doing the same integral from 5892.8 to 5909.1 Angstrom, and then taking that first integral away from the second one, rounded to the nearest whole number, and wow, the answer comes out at -150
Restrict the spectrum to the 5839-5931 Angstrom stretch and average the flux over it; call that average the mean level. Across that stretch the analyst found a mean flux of 22.53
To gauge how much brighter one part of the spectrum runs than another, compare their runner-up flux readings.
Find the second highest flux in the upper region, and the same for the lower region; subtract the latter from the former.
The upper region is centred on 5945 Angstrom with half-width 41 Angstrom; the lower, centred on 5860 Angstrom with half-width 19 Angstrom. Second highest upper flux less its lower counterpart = 0.0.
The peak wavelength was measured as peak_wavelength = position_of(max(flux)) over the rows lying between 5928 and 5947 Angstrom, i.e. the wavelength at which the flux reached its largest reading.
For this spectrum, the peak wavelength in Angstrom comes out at 5943.20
